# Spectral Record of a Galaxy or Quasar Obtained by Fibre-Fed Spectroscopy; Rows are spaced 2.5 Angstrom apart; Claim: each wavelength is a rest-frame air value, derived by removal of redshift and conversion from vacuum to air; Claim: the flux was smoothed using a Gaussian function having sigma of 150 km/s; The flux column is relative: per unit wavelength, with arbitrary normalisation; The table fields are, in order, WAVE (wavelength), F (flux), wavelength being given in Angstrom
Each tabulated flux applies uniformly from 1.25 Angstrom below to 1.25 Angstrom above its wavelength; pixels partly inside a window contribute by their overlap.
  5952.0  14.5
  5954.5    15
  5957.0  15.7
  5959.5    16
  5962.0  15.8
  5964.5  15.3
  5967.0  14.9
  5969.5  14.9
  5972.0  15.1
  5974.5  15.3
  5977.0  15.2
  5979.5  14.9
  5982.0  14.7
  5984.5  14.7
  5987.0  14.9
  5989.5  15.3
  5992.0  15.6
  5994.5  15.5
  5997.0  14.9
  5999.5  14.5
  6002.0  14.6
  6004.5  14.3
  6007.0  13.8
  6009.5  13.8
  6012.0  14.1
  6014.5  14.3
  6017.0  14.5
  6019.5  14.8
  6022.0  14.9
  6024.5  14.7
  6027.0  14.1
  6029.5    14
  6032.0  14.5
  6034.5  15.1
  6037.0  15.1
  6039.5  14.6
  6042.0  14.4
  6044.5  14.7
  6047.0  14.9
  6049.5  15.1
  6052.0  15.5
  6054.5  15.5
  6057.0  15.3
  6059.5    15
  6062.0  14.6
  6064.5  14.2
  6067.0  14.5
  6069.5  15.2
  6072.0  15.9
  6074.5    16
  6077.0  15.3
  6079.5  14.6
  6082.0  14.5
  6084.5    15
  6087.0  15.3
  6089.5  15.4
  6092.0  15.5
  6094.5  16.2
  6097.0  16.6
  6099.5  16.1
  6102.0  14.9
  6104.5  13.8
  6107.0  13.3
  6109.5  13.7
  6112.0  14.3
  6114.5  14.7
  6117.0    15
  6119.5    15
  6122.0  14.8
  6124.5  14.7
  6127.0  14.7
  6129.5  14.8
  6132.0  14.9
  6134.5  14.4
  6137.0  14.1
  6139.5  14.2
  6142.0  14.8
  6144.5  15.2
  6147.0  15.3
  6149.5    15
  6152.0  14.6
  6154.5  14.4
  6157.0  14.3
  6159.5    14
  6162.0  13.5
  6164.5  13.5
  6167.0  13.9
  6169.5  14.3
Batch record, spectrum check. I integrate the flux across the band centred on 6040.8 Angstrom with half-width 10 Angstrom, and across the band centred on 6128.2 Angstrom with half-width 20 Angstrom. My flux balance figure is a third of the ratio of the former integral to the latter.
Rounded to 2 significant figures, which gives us 0.17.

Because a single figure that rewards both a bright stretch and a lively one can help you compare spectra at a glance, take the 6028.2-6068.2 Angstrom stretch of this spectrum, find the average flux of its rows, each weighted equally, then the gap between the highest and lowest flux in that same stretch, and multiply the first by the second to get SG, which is 22.2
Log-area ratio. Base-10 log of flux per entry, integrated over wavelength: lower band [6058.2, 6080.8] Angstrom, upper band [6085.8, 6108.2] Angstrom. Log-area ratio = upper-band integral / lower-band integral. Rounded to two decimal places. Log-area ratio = 1.00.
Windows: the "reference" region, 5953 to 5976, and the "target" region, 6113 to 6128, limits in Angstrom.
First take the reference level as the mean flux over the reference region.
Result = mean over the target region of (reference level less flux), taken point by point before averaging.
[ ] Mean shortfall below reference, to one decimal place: 0.5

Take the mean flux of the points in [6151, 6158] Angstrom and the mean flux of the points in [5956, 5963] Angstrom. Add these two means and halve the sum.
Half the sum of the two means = 15.1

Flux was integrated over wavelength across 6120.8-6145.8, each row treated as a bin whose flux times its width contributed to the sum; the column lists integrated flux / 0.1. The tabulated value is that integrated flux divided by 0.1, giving 3665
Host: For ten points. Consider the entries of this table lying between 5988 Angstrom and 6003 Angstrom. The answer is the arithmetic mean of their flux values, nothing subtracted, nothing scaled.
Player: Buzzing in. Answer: 15.1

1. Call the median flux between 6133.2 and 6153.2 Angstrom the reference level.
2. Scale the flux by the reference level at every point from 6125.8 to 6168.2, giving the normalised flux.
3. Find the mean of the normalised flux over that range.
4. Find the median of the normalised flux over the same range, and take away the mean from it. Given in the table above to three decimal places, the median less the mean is -0.003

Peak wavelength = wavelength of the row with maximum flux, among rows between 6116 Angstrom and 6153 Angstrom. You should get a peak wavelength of 6147.0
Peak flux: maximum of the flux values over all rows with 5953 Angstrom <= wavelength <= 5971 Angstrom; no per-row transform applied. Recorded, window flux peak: 16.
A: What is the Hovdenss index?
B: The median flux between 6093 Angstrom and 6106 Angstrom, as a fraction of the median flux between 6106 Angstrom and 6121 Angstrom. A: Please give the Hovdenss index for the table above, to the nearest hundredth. 1.11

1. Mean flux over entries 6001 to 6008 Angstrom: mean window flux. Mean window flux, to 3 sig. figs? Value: 14.2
